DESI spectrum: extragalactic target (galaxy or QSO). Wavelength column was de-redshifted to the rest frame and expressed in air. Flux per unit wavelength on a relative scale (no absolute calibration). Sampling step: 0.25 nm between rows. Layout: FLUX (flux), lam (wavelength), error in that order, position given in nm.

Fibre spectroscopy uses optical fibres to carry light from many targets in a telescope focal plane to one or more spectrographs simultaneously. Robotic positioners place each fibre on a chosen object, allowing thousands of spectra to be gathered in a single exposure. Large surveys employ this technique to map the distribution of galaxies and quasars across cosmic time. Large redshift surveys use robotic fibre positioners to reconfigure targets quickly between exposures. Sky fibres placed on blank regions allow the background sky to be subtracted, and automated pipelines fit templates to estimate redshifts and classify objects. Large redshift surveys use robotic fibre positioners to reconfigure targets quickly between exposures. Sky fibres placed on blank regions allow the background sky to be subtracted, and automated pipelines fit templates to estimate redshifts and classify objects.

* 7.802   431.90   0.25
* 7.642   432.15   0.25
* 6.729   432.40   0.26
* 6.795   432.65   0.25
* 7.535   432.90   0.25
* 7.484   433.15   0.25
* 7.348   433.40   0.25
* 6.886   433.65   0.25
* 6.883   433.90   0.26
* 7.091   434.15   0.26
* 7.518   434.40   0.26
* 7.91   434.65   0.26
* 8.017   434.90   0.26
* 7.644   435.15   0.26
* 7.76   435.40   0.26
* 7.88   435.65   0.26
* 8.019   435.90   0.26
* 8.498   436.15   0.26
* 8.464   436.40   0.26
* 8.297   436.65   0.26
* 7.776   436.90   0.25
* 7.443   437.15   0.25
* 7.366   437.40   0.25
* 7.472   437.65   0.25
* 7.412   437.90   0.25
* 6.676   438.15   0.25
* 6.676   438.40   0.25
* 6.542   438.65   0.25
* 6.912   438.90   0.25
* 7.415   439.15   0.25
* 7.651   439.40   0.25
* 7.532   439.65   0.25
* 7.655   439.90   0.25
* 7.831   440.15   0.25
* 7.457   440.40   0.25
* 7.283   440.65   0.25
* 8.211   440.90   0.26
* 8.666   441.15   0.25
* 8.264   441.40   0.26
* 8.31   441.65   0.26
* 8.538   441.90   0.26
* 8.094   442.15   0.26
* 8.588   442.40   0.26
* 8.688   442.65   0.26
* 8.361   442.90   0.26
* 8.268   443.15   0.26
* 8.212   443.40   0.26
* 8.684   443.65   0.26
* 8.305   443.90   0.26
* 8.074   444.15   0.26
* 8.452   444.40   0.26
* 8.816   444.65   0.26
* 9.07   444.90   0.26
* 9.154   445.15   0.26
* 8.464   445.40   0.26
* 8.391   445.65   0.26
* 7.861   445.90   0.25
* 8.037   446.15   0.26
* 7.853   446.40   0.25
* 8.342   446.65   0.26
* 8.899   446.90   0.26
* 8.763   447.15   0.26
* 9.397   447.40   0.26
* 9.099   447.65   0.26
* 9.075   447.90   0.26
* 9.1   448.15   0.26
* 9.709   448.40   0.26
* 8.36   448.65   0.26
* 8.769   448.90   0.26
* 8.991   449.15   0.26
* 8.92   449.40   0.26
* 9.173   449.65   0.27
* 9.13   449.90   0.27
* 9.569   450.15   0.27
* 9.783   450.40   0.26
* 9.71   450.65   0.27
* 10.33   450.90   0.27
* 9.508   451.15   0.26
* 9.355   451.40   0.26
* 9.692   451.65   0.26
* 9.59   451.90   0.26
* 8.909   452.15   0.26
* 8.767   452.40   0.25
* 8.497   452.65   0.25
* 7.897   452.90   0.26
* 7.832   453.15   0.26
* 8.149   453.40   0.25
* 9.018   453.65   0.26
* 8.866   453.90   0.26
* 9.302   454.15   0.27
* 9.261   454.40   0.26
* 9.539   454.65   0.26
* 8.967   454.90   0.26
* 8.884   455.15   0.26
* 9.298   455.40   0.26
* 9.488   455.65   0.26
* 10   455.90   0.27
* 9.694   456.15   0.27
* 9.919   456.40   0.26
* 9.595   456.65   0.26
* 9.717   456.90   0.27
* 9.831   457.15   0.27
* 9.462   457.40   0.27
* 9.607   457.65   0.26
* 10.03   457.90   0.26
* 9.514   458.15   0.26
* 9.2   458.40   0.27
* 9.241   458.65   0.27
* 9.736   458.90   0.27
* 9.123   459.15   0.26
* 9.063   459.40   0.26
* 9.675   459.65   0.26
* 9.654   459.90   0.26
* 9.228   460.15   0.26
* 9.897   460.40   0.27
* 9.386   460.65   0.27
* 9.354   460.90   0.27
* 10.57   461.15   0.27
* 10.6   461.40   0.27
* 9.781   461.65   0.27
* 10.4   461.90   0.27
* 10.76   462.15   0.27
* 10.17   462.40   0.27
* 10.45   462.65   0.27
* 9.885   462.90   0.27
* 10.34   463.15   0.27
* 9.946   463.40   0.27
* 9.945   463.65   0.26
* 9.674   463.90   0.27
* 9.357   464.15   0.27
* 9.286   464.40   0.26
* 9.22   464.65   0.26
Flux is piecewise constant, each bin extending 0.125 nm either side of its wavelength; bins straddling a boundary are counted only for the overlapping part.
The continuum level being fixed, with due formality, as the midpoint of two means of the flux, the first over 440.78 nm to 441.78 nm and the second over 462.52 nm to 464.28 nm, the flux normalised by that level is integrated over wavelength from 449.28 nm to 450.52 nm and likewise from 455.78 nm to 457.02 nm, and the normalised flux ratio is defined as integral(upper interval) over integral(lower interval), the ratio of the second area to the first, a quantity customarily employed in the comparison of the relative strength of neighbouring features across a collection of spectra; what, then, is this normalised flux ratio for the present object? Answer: 1.05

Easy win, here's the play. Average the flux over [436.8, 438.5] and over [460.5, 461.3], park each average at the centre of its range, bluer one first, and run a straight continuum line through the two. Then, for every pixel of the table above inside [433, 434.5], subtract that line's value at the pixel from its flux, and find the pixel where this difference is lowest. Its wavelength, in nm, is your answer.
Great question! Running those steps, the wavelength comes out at 433.90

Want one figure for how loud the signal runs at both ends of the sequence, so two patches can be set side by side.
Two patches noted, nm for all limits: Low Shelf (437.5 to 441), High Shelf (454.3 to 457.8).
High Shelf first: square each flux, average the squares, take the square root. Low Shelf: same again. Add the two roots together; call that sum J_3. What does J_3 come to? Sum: 16.9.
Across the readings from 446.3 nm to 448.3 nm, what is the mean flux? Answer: 8.8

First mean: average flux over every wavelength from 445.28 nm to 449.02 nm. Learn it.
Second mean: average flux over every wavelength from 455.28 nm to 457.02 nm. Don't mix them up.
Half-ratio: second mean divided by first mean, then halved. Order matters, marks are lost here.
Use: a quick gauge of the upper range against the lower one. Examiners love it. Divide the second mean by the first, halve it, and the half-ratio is 0.558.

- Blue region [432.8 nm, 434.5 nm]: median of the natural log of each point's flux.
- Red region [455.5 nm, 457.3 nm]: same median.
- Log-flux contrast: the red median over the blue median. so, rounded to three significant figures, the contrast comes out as 1.14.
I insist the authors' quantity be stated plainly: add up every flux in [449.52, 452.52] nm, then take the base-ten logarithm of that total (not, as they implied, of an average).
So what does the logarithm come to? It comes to 2.06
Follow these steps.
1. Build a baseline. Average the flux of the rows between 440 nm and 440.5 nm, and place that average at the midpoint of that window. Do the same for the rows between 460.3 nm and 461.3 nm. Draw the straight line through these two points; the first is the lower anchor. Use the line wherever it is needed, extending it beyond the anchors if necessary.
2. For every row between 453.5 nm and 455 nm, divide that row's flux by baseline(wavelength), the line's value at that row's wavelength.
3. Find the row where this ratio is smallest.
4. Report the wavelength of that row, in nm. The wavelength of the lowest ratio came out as 454.90 nm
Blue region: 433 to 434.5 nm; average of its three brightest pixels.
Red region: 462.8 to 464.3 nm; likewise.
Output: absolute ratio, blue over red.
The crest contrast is 0.74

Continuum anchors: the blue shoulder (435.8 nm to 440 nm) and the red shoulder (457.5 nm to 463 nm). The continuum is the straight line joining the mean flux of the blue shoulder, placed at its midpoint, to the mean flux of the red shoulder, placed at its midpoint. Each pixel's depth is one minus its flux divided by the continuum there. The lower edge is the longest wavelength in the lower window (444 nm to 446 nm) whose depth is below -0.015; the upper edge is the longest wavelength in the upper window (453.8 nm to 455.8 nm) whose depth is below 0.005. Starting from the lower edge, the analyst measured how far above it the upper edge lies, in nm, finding 10.25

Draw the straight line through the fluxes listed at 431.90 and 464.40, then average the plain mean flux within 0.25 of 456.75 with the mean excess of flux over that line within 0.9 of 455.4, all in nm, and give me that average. 5.10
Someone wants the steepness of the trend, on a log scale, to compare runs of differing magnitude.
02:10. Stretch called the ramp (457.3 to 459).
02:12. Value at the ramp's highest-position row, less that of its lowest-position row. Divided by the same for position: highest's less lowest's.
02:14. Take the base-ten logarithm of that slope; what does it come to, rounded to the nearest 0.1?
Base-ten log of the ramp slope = -0.7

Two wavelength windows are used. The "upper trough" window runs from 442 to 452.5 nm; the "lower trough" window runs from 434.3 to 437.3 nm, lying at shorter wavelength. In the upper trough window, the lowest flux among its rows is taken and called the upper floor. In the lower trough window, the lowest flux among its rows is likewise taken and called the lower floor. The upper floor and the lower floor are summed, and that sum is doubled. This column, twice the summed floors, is 30.6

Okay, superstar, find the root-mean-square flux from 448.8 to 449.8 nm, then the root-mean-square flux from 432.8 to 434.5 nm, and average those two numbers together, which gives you 8.1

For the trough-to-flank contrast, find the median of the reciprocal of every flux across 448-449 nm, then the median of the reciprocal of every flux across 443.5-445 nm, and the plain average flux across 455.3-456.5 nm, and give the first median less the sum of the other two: -9.7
